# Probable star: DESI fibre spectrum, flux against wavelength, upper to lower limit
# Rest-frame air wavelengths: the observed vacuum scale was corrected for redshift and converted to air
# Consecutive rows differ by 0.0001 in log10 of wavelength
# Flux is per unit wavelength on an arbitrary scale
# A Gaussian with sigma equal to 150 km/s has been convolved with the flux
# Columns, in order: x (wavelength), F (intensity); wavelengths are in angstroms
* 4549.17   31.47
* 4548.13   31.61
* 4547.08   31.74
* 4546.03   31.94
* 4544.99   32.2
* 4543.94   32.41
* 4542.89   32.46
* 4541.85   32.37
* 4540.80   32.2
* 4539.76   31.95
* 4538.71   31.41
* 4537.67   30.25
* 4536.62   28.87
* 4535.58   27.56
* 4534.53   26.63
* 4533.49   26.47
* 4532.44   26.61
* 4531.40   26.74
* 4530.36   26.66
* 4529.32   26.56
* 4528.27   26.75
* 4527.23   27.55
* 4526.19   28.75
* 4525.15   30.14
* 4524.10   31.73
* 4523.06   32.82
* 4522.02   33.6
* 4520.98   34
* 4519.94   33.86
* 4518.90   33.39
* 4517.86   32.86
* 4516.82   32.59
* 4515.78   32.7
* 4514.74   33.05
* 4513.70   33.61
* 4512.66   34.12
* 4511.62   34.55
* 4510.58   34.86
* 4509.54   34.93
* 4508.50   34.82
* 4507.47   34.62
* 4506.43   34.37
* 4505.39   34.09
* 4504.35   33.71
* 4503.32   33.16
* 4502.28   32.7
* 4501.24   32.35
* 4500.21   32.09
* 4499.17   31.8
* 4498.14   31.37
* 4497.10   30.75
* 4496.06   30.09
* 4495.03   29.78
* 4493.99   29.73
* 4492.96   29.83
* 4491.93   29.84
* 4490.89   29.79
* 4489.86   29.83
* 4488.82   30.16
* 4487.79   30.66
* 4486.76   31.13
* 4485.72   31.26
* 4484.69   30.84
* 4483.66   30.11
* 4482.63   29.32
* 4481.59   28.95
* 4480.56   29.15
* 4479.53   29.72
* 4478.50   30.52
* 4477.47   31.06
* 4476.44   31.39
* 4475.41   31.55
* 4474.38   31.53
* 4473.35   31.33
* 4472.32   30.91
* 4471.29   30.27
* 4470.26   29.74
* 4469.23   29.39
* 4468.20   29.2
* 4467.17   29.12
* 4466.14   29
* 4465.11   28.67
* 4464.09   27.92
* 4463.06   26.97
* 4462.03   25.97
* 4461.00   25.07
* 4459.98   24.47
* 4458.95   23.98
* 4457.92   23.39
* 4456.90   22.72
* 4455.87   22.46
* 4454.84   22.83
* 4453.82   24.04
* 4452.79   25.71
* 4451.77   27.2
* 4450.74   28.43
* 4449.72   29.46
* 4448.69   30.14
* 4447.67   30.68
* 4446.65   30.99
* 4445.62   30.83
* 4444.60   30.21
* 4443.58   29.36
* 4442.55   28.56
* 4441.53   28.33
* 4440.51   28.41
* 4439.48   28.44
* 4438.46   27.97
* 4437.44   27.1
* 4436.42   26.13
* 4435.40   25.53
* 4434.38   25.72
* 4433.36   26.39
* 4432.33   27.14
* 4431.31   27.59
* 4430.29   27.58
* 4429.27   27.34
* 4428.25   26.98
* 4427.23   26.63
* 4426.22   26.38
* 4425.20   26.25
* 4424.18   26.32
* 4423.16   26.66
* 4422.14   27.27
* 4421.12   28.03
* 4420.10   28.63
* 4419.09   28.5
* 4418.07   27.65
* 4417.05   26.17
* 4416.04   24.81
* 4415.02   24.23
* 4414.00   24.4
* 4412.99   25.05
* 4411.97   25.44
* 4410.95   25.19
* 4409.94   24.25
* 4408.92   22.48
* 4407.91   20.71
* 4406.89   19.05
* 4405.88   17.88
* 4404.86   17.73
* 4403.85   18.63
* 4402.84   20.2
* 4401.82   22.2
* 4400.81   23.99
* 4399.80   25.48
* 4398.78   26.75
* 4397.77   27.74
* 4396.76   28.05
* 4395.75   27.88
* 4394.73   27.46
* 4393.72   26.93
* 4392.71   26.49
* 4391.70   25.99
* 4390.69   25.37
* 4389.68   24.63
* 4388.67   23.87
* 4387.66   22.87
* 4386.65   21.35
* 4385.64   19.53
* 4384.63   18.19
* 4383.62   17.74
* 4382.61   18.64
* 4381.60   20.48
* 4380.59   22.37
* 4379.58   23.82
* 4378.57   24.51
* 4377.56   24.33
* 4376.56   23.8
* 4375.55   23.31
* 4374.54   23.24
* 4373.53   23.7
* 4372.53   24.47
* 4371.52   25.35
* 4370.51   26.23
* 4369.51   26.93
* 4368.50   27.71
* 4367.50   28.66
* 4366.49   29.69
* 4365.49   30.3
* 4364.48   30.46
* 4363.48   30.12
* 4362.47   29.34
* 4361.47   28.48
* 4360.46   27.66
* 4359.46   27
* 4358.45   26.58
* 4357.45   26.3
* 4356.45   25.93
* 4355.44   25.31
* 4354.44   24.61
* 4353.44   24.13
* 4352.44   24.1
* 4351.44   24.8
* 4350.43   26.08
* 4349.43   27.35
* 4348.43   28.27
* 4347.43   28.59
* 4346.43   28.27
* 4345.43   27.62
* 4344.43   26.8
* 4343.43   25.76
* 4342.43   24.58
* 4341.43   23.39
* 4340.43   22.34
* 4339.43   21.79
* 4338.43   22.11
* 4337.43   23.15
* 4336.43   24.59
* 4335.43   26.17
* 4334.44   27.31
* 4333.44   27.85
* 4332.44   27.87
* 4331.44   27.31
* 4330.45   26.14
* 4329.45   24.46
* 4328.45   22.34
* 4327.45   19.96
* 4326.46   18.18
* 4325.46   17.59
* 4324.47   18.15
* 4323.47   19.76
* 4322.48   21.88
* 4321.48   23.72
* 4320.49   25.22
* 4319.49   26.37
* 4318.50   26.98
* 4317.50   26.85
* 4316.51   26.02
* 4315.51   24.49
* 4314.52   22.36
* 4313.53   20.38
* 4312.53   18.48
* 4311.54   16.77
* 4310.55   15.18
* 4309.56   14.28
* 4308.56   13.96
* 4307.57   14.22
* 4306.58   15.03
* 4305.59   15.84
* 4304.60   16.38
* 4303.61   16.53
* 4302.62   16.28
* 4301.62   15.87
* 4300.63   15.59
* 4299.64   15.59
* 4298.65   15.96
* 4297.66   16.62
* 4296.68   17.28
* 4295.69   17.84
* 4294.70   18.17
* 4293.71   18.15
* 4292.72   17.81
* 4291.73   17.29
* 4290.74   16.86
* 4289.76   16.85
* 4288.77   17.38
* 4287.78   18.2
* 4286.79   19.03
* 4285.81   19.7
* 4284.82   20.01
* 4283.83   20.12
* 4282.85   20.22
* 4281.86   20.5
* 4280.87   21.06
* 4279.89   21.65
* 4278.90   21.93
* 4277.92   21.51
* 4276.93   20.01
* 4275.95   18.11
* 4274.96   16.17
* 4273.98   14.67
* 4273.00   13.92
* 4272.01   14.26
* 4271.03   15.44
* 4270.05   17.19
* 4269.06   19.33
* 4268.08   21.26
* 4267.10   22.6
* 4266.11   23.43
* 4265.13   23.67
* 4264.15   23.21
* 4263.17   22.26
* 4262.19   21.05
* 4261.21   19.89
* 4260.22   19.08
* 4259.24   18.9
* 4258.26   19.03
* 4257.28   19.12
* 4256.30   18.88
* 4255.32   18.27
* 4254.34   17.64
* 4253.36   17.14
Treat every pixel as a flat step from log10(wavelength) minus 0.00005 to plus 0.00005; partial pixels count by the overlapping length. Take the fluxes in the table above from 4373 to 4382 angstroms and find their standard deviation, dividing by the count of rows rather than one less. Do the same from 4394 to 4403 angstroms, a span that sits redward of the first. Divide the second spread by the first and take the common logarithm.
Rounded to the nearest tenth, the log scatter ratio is 0.4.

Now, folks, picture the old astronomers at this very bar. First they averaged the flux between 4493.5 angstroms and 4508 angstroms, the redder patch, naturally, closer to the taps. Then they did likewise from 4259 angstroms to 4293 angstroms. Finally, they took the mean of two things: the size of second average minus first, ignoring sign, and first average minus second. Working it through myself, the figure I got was 13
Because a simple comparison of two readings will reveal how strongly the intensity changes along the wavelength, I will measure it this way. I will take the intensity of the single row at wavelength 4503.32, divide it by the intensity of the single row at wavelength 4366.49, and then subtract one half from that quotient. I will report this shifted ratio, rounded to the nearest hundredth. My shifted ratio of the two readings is 0.62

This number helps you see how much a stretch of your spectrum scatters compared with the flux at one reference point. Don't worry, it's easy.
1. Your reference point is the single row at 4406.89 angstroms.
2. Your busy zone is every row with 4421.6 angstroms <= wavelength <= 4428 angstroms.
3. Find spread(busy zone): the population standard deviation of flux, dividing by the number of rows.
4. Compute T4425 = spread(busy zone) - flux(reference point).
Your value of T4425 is -18.7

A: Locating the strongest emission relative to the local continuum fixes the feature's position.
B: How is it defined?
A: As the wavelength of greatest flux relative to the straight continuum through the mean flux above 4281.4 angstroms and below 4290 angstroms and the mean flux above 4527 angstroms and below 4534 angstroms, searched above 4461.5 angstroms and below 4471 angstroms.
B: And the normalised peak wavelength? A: 4470.26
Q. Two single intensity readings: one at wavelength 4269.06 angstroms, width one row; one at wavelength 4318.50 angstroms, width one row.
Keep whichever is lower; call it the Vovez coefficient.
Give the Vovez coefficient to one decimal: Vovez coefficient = 19.3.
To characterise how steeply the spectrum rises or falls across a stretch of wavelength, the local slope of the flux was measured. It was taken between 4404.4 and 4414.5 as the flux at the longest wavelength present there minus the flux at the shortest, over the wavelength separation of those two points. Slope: 0.73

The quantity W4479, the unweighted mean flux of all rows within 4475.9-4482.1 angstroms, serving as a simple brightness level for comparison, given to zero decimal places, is 30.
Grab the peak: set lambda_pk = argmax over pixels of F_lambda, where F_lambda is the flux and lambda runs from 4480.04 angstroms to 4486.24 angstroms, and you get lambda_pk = 4485.72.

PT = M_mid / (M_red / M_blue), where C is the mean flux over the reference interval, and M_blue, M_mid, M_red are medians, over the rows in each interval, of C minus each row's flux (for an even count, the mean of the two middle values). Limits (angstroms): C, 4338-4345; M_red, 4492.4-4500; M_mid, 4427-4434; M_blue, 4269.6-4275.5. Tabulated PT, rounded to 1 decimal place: 4.6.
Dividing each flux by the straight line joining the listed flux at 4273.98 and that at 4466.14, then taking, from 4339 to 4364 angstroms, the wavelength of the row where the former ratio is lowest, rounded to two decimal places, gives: 4339.43 angstroms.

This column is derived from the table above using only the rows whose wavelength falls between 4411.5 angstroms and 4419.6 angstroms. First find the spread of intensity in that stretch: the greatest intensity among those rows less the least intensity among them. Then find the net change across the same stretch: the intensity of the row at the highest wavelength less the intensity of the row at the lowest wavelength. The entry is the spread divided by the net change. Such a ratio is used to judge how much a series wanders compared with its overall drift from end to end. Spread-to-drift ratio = 1.4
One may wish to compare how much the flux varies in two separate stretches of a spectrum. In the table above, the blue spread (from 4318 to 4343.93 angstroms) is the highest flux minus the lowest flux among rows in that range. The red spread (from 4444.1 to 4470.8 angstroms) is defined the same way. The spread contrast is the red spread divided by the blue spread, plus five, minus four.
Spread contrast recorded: 1.83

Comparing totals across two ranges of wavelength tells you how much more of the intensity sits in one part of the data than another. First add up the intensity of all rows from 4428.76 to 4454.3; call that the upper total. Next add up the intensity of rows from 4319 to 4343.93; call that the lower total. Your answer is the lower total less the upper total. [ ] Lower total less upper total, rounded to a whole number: -111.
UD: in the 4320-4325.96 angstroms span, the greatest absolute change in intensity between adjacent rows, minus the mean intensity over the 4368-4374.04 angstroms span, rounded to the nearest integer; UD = -24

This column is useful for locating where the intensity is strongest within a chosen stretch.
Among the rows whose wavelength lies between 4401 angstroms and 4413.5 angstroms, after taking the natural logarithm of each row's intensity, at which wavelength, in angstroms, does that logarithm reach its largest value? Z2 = 4411.97 angstroms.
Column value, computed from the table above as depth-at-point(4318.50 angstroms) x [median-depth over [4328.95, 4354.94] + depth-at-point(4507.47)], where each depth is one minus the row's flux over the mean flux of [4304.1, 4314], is 1.21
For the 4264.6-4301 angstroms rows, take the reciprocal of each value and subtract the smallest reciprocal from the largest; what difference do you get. 0.030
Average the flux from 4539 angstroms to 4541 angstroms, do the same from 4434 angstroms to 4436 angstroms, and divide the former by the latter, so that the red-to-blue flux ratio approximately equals 1.25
